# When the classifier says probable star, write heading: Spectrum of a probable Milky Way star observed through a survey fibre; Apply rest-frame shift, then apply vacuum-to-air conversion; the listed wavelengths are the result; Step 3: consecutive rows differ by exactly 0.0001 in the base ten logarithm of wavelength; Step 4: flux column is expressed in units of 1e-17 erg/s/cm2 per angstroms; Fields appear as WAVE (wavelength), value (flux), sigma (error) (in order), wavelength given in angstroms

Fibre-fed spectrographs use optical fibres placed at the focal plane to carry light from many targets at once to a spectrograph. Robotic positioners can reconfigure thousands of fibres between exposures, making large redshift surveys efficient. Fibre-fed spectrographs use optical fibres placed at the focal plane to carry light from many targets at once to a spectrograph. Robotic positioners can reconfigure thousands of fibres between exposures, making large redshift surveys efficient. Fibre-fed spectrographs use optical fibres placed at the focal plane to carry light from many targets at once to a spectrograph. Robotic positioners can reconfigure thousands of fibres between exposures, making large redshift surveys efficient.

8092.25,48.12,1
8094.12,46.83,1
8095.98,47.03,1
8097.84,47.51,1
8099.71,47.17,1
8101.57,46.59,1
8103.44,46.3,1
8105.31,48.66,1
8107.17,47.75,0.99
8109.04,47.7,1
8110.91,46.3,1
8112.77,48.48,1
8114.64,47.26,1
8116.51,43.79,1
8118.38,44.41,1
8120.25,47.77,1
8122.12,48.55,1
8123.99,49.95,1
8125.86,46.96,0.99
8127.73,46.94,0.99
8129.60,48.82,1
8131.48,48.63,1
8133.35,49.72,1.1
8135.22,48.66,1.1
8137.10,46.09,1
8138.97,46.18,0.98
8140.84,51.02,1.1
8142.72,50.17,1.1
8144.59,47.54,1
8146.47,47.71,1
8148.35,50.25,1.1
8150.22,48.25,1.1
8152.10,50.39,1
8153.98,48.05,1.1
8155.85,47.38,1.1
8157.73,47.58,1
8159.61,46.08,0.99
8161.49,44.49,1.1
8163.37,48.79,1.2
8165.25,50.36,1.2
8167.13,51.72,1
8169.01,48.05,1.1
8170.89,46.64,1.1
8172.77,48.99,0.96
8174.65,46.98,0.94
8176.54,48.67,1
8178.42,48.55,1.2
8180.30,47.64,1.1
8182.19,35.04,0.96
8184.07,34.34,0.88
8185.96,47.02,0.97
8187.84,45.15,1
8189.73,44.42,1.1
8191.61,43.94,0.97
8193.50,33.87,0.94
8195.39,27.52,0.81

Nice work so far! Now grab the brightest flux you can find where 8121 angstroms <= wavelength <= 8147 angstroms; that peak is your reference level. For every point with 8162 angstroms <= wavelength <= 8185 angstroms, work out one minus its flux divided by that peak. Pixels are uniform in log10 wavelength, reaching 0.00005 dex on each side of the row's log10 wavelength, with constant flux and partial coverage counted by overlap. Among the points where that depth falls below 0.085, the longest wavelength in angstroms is 8180.30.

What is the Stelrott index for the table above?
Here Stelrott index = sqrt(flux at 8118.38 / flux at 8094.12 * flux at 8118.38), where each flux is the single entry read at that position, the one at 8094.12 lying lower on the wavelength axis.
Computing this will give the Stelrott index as 6.49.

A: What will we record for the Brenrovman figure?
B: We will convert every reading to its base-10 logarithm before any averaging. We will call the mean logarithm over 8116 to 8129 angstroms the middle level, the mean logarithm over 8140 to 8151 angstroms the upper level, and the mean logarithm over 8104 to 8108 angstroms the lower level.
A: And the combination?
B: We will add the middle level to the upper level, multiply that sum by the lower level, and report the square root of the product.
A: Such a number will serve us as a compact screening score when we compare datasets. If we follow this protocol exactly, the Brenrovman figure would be 2.38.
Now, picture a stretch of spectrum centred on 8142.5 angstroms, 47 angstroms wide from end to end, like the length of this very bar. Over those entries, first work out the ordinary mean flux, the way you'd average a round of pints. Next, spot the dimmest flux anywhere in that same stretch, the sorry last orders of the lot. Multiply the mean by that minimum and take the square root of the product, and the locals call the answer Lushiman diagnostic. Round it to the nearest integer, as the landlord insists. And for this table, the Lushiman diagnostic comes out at 46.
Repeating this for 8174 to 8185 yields 39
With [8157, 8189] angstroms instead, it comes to 40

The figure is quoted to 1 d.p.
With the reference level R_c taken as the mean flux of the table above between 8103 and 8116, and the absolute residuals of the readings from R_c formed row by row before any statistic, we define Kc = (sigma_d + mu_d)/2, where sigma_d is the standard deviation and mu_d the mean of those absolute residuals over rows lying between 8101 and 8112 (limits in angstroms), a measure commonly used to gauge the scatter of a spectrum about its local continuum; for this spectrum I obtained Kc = 0.6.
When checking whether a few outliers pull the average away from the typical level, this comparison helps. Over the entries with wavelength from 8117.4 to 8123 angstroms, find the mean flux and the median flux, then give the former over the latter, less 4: -3.02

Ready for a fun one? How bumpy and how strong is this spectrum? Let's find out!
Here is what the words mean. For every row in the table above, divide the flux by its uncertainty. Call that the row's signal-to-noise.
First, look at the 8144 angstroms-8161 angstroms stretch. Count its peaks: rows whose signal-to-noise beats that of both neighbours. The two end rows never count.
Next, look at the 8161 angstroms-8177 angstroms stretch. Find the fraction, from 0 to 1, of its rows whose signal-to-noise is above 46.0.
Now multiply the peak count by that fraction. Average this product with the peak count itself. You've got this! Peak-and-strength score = 2.17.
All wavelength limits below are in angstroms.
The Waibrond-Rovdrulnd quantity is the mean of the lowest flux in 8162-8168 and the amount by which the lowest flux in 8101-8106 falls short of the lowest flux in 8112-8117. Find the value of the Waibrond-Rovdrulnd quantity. 23.1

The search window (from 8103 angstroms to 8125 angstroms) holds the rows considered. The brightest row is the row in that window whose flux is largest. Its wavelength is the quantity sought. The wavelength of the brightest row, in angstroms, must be 8123.99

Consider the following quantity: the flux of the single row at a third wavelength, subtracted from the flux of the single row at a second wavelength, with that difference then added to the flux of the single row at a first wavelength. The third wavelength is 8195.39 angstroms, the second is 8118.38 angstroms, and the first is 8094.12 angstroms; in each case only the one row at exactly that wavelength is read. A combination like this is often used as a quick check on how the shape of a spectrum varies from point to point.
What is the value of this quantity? 63.7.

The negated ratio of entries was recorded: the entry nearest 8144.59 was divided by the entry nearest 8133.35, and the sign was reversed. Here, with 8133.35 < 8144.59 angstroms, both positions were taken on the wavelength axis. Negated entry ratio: -0.96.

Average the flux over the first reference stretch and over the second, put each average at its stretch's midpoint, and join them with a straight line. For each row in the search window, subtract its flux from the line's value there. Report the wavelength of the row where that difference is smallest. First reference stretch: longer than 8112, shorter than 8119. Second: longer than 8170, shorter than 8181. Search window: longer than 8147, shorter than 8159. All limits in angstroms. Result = 8152.10 angstroms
